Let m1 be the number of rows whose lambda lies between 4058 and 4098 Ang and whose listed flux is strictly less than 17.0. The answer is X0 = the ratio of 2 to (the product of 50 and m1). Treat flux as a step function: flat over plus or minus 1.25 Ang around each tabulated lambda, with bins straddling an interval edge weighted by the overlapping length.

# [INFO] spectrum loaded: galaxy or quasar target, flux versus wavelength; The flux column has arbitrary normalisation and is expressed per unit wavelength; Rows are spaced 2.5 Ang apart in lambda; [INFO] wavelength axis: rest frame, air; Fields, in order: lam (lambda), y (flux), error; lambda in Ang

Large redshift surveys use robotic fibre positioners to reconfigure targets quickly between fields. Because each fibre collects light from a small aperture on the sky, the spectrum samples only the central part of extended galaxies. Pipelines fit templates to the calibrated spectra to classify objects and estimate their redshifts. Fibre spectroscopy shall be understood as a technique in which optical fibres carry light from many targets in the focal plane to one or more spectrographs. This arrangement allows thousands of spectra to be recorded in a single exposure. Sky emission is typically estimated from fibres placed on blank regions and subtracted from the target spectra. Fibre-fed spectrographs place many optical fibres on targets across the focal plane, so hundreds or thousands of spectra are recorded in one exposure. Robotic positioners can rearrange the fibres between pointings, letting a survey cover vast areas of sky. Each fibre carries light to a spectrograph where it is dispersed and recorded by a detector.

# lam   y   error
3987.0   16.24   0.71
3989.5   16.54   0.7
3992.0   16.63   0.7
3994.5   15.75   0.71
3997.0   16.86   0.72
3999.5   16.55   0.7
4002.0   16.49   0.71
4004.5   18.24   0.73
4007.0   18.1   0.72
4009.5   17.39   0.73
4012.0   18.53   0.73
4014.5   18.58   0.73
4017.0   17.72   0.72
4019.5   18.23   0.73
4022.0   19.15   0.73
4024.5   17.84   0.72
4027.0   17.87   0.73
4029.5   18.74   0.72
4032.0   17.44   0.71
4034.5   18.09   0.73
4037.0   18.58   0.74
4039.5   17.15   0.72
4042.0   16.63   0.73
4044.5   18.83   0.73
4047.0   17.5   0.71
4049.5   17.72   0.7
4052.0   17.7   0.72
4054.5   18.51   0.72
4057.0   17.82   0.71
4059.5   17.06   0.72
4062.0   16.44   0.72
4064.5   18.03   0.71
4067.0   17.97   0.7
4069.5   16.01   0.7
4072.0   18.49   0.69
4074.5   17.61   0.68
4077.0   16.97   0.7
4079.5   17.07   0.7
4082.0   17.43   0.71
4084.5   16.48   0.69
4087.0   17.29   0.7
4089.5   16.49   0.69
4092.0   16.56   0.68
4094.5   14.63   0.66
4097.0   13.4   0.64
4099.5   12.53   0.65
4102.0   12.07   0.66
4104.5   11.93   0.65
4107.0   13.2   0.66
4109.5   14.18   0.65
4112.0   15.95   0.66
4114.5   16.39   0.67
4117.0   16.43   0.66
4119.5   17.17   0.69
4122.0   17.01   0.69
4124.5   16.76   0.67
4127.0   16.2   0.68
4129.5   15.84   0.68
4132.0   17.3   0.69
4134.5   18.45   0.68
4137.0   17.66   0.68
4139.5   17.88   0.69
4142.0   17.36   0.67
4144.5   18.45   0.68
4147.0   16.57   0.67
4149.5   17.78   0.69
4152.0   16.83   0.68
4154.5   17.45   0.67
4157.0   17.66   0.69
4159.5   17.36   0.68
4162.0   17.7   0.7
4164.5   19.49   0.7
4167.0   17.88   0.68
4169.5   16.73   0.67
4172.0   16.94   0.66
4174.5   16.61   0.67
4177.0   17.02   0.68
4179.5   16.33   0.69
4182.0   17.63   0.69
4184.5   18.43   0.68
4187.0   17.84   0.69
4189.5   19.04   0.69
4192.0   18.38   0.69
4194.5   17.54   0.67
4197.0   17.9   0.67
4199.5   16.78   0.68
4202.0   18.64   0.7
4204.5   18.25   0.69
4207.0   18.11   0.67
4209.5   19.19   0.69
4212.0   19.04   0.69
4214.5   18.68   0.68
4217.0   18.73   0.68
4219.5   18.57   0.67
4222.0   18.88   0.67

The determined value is 0.005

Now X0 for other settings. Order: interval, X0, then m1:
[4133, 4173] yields 0.010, 4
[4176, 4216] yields 0.020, 2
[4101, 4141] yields 0.004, 10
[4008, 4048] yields 0.040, 1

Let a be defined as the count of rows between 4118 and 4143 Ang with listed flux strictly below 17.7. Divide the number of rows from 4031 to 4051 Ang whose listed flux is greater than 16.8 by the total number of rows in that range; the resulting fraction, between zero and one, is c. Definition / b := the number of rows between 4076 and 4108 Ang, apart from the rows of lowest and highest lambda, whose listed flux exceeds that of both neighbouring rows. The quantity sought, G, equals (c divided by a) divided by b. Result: 0.04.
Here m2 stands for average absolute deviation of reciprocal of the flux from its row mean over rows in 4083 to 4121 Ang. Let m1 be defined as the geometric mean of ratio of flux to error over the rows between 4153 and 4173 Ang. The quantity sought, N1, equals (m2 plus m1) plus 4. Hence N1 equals 29.9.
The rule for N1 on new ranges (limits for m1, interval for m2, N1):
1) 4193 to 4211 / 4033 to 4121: 30.5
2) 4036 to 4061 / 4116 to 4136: 28.6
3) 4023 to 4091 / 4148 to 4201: 28.7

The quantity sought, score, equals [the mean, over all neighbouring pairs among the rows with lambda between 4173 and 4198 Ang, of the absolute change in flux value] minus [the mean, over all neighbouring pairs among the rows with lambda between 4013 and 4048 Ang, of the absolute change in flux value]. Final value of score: -0.2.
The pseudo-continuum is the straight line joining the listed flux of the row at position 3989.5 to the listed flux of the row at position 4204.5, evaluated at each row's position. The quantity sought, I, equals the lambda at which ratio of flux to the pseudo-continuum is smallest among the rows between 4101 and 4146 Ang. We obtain 4104.5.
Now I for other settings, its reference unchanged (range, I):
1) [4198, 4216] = 4199.5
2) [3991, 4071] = 4069.5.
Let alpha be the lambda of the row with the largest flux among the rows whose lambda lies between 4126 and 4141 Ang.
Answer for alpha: 4134.5 Ang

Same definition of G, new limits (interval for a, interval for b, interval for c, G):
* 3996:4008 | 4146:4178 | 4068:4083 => 0.07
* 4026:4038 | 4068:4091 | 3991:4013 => 0.19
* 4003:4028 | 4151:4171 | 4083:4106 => 0.06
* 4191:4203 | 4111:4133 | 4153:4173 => 0.44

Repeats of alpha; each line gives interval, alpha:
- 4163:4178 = 4164.5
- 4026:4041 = 4029.5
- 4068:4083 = 4072.0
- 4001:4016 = 4014.5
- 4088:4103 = 4092.0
